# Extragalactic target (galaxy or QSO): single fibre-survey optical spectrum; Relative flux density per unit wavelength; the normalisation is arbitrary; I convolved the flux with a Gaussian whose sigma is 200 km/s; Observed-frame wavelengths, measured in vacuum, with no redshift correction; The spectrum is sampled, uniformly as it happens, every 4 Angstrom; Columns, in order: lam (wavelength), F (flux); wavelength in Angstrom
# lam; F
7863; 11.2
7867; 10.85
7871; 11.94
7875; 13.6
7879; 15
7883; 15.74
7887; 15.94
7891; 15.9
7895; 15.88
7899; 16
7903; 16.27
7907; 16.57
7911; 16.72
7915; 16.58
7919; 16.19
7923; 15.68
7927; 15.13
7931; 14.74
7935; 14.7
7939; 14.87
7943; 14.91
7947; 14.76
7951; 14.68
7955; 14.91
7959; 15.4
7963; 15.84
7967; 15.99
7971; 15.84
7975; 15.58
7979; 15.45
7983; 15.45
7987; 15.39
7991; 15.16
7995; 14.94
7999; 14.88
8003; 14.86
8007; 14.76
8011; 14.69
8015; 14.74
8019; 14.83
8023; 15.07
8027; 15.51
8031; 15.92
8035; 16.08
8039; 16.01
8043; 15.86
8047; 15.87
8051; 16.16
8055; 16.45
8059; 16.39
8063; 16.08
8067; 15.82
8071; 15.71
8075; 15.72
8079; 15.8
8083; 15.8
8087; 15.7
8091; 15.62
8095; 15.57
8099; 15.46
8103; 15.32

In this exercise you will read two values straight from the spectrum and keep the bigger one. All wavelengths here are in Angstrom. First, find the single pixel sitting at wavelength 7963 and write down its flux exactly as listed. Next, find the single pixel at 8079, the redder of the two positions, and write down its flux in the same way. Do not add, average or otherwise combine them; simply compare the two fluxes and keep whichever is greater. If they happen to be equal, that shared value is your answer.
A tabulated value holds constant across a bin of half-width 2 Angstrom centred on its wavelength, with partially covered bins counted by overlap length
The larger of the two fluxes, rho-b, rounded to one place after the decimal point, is 15.8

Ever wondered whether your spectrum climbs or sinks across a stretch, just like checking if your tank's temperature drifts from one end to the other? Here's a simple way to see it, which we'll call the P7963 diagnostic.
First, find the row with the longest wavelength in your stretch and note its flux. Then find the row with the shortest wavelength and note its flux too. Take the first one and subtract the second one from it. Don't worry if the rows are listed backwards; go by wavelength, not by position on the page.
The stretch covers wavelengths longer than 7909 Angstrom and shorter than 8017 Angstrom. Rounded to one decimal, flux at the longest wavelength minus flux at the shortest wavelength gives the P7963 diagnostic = -2.0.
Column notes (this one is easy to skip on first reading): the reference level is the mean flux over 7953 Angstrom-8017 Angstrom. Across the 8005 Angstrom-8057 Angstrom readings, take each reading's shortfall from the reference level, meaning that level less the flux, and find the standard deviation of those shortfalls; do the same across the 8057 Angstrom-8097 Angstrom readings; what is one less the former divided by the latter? -1.6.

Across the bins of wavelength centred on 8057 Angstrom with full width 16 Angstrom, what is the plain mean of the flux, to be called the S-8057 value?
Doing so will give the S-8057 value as 16.3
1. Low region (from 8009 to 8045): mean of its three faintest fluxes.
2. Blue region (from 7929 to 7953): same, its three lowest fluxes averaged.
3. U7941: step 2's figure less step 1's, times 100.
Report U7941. -5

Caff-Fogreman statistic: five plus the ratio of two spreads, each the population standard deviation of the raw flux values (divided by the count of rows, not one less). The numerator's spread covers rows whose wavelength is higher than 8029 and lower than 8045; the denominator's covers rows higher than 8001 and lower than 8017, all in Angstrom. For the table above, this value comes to 6.4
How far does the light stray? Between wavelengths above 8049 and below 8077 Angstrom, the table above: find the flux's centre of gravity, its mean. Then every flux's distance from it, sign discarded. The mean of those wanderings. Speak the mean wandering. 0.25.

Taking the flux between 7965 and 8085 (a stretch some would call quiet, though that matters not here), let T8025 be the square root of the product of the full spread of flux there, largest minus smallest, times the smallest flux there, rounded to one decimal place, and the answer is 5.1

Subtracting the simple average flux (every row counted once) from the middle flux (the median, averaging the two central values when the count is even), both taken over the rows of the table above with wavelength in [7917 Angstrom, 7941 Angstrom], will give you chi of -0.22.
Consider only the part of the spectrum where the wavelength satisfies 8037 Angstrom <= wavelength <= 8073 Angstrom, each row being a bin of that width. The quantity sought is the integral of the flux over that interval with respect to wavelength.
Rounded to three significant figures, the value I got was 577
